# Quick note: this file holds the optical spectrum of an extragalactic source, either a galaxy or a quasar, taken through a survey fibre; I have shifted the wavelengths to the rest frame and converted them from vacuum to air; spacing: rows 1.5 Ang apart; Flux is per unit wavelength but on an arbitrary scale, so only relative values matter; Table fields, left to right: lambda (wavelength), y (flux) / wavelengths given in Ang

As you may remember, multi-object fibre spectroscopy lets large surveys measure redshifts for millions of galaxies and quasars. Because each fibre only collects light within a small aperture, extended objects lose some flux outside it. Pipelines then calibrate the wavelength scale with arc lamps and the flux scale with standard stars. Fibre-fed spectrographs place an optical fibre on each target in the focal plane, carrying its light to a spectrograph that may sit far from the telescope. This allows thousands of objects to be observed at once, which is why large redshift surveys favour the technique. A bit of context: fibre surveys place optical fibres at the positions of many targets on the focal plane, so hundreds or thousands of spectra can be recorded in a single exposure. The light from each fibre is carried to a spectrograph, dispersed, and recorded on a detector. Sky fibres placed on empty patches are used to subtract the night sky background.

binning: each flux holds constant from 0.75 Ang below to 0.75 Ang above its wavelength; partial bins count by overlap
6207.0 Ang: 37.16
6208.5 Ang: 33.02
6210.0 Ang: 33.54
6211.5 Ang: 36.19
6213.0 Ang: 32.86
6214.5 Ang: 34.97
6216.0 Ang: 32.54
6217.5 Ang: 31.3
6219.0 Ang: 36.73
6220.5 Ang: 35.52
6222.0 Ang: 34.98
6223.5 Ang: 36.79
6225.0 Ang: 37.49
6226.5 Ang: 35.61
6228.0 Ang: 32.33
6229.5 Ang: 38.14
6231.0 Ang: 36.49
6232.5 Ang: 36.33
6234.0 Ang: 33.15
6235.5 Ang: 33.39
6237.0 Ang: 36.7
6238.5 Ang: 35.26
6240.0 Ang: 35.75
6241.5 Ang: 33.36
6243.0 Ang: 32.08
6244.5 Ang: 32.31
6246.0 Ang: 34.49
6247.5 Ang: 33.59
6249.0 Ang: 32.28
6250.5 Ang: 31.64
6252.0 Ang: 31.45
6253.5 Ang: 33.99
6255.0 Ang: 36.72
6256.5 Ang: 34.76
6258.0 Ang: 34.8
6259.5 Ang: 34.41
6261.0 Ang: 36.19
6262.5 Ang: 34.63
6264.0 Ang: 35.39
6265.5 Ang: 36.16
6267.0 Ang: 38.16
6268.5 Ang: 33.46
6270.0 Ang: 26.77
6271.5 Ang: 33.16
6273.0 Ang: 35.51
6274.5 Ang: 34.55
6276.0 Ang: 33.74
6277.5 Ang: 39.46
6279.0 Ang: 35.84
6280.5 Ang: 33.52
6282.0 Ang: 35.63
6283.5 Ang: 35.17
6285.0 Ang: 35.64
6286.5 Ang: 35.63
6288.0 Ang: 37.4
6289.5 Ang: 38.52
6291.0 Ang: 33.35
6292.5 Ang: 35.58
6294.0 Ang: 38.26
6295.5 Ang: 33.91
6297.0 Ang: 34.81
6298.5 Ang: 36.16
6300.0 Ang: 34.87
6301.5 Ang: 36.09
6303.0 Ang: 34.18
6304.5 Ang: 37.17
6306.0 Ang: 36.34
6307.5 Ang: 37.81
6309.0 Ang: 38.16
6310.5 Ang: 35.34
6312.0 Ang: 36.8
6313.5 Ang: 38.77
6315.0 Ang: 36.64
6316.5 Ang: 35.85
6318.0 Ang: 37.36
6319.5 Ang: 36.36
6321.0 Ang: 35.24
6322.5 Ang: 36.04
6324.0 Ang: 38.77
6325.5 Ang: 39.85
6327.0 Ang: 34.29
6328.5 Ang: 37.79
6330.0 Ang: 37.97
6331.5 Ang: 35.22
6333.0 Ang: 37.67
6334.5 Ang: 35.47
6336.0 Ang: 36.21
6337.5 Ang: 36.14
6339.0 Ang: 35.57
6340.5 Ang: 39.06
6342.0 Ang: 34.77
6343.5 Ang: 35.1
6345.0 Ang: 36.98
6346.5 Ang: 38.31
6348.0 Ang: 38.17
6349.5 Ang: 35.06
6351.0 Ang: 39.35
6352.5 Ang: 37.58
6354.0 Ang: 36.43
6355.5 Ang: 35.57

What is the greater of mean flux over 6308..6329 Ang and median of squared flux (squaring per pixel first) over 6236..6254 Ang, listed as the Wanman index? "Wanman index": 1121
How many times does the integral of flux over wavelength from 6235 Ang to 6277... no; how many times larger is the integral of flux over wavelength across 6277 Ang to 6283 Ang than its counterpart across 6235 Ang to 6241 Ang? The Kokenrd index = 1.02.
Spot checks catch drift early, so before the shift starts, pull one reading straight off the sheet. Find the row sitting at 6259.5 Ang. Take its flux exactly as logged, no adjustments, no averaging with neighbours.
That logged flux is 34.41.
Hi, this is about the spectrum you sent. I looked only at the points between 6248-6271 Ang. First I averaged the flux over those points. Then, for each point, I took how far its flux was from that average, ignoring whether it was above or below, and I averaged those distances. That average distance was 1.96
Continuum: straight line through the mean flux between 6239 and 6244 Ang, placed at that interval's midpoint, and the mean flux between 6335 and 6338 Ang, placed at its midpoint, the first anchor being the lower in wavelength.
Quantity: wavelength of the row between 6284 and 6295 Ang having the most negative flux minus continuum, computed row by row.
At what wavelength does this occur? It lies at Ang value 6291.0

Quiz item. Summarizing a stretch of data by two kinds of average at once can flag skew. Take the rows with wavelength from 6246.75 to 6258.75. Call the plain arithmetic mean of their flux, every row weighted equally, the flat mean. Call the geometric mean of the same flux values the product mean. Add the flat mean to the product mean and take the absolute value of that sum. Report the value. 67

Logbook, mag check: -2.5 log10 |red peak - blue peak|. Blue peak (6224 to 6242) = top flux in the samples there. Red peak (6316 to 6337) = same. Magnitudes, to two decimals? -0.58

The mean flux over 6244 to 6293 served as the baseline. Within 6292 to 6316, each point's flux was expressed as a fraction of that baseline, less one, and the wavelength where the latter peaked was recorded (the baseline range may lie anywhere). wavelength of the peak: 6313.5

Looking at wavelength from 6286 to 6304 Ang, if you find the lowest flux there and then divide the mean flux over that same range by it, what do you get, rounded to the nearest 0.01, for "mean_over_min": 1.07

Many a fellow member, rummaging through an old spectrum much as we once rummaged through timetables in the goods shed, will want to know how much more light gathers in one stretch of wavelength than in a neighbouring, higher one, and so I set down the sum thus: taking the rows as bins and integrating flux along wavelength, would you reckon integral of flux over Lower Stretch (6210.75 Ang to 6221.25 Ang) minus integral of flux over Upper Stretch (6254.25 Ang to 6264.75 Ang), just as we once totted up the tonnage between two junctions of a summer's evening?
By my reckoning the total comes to -10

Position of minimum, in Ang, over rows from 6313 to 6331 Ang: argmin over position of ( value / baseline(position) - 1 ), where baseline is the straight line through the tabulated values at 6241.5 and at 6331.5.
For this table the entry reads 6327.0 Ang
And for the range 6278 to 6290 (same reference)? 6280.5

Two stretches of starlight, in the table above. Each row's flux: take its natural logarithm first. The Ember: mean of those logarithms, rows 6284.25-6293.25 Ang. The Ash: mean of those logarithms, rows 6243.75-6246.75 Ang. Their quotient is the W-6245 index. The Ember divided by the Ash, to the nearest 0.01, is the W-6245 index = 1.02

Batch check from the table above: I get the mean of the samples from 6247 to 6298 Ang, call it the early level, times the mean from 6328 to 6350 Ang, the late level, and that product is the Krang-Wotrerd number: 1276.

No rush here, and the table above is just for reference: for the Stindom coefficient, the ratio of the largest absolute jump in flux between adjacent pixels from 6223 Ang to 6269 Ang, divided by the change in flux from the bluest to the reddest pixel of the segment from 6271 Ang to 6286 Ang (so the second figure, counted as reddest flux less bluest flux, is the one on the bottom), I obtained 2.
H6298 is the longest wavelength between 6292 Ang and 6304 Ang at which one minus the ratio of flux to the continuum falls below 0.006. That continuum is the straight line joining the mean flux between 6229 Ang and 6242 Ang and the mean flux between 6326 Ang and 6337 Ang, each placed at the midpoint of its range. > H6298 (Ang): 6301.5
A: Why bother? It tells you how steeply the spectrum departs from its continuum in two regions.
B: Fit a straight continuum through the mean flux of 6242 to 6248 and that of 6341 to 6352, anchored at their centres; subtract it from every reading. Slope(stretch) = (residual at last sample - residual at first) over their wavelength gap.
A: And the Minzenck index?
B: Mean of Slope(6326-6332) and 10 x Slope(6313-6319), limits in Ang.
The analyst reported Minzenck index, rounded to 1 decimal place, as -1.7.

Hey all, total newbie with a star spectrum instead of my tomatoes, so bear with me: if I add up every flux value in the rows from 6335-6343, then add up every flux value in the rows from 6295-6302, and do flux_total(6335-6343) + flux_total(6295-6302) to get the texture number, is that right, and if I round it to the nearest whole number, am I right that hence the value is 358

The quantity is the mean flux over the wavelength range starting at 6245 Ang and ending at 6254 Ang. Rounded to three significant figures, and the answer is 32.9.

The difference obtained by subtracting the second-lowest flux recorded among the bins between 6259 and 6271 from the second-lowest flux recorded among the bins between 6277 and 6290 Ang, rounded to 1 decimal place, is 1.7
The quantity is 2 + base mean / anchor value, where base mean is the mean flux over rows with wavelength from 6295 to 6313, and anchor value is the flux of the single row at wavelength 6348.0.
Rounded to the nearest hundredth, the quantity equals 2.94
